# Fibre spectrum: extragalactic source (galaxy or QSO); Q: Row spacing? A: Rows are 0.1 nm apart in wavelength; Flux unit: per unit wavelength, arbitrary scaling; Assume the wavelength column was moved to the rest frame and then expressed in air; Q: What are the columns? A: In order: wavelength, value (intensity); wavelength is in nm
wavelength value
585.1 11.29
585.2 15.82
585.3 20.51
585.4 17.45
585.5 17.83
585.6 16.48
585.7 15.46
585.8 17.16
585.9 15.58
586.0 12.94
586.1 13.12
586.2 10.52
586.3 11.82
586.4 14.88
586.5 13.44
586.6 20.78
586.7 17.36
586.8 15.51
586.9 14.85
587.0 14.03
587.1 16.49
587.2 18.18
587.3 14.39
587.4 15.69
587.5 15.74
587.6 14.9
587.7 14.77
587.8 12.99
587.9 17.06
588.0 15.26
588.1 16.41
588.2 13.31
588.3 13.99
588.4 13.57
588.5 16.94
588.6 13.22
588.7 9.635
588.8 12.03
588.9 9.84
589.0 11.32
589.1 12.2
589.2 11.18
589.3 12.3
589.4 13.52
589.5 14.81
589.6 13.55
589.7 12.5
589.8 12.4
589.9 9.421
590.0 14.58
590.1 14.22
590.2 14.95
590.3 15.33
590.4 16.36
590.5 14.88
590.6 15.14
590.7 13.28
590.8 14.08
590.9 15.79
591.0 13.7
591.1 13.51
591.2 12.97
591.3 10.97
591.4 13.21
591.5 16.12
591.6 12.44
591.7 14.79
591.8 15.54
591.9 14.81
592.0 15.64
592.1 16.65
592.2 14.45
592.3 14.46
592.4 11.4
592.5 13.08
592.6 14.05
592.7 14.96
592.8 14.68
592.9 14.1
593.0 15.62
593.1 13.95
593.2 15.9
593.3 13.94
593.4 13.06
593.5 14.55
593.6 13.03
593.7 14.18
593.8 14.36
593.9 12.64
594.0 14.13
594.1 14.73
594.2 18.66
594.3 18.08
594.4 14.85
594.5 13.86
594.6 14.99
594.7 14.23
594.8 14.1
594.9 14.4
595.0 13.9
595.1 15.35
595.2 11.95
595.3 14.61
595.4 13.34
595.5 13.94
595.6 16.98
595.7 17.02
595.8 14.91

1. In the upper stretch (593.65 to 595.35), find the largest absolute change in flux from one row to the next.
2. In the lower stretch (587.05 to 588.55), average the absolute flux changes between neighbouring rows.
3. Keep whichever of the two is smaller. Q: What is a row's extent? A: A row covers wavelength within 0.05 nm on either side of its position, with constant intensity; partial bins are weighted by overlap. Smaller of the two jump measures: 1.7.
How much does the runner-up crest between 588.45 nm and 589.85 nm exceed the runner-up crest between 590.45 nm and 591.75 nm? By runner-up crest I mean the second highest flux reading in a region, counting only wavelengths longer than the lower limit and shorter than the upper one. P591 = -1.0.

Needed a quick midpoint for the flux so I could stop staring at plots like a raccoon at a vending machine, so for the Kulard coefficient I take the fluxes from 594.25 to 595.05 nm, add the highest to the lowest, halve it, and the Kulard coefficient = 16.0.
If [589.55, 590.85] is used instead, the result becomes 12.9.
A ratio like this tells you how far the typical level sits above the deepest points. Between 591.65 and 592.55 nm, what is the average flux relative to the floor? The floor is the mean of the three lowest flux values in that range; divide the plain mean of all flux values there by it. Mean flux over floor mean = 1.12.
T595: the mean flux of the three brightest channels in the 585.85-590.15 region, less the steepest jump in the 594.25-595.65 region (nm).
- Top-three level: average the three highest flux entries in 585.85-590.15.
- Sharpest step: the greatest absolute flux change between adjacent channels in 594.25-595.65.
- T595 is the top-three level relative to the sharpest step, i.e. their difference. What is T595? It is 15.4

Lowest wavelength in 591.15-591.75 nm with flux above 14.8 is 591.5 nm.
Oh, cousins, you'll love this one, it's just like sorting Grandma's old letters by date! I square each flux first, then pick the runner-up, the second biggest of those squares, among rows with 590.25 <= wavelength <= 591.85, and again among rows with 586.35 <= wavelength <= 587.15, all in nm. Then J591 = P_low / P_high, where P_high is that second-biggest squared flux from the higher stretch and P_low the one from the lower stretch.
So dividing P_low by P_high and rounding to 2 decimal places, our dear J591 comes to 1.16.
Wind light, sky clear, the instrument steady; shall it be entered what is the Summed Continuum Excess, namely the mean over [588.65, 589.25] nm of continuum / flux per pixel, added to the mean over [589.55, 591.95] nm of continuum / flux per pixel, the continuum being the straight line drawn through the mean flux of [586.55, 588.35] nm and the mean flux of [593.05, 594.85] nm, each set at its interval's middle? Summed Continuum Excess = 2.51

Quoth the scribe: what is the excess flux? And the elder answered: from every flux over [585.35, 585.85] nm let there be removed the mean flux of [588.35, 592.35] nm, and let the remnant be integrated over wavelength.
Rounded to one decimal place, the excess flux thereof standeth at 1.6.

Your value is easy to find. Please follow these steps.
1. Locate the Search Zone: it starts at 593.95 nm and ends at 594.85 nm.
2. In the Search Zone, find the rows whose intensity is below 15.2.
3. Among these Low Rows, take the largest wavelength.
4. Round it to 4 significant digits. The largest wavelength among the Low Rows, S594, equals 594.8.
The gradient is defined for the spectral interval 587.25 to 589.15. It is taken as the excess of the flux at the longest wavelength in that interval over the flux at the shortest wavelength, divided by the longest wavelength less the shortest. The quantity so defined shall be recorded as -1.2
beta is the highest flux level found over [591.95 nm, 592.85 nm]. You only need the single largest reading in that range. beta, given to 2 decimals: 16.65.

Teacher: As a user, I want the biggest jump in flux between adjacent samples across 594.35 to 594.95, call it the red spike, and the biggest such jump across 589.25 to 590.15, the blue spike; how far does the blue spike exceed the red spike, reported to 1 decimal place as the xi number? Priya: 4.0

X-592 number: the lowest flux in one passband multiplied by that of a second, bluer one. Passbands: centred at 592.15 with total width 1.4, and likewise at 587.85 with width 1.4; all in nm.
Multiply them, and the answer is 148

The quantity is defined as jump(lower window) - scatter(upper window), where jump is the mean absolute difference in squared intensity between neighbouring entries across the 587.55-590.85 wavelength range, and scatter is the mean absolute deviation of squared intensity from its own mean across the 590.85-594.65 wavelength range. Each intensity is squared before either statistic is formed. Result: 12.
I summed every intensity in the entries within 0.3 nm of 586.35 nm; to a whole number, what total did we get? 85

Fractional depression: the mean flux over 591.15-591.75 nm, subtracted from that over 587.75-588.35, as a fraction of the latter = 0.10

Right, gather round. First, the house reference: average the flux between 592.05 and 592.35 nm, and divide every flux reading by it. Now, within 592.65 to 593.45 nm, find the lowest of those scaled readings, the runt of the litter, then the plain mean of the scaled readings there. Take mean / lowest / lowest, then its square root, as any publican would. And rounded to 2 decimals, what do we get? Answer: 1.14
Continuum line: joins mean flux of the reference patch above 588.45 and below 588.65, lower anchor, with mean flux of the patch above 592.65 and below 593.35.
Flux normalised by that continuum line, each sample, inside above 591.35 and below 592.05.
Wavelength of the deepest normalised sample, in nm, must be 591.6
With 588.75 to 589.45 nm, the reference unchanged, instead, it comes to 588.9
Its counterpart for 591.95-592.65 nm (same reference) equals 592.4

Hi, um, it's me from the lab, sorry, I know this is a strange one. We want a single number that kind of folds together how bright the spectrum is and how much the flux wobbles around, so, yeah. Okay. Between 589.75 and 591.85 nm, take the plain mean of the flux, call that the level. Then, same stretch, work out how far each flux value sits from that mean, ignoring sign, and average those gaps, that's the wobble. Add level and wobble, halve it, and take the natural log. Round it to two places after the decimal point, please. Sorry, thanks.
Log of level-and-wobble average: 2.04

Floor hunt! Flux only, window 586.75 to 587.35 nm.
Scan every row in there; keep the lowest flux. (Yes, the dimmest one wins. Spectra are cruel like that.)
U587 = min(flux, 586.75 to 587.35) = 14.03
